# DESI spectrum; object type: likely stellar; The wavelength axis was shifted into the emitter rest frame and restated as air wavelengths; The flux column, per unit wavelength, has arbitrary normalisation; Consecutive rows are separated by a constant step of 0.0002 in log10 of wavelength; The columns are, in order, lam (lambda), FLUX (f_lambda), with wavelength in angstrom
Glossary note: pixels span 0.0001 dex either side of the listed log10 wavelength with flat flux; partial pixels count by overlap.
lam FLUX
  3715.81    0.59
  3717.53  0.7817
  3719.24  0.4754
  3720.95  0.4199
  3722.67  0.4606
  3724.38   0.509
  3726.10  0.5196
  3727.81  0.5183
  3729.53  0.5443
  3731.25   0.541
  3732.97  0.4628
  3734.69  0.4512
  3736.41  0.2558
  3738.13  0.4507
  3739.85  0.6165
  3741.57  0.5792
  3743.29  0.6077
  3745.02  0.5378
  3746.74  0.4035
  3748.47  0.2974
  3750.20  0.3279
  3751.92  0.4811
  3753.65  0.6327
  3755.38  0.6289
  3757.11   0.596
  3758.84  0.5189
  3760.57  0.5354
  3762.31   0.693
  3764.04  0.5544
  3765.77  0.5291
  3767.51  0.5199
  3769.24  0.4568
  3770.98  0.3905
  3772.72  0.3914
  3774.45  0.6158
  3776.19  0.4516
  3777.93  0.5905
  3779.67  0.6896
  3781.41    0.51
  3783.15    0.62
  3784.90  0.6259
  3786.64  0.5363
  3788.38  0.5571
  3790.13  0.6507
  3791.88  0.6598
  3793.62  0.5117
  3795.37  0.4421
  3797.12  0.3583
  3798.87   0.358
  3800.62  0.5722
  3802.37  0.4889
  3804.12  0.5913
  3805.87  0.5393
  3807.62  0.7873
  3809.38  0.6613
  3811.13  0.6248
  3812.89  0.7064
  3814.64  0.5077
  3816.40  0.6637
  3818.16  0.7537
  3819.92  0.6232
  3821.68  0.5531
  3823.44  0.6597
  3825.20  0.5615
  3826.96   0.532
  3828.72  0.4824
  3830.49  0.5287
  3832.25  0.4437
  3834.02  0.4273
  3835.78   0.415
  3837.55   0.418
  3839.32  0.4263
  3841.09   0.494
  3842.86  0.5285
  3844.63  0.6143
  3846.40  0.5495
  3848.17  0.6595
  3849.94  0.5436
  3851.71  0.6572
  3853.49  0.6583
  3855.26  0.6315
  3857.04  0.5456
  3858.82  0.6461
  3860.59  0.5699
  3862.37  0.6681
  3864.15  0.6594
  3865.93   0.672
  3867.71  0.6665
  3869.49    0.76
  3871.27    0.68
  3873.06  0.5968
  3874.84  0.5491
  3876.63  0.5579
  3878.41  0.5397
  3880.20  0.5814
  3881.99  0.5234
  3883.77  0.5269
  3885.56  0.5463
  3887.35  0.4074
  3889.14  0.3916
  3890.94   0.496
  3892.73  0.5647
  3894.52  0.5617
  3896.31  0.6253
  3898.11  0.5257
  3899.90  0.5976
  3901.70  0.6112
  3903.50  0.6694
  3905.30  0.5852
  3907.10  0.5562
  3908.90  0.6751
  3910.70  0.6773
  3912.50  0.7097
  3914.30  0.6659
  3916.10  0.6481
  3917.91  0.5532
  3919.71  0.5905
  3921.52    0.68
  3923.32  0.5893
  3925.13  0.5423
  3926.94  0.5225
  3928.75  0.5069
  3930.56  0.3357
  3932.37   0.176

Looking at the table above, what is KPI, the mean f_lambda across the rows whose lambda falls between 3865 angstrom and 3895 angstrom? 0.566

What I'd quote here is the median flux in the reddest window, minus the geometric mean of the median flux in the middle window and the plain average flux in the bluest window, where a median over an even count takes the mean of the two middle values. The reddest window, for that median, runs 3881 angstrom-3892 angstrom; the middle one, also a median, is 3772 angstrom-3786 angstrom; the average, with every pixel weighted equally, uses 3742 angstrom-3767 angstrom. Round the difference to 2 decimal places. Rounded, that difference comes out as -0.05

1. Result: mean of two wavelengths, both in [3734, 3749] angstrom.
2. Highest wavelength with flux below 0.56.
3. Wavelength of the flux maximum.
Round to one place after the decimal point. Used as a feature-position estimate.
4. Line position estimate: 3744.2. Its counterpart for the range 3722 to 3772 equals 3766.6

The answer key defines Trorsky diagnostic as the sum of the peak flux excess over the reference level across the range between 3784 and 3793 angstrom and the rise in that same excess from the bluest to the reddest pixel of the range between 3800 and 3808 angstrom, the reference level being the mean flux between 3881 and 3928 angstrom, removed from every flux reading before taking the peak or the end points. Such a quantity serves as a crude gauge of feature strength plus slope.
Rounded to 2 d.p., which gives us 0.30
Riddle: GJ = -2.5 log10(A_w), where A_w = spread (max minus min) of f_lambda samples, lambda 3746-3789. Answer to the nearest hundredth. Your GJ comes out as 1.01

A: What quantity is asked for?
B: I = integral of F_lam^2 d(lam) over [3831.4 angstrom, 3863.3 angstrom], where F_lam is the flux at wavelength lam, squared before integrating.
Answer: 9.9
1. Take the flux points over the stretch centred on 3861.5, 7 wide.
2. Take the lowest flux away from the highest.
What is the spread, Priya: 0.10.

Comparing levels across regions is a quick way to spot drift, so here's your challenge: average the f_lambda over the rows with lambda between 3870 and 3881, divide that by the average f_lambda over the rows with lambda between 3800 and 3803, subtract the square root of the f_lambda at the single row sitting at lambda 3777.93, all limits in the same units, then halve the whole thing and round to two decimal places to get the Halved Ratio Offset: 0.17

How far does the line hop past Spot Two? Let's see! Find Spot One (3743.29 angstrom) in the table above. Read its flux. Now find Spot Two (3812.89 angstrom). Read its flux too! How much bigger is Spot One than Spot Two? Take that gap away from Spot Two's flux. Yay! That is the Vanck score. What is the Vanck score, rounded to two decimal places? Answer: 0.81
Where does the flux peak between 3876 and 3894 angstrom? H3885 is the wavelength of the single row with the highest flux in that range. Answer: 3880.20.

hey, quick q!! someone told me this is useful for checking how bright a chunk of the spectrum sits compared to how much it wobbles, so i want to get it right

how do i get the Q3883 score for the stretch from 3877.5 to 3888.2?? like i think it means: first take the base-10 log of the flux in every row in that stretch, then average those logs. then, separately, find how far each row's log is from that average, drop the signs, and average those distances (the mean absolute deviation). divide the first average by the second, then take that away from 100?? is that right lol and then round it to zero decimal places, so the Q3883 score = 108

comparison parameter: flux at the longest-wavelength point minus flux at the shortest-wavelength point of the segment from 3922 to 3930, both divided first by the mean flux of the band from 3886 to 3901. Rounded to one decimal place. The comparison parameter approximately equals -0.2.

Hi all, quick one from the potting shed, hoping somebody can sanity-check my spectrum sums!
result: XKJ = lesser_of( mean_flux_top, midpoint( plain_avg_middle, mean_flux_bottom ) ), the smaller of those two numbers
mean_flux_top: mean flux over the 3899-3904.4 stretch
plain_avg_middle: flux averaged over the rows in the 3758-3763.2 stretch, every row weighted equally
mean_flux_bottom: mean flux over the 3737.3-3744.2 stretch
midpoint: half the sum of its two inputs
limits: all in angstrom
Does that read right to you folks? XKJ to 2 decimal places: 0.57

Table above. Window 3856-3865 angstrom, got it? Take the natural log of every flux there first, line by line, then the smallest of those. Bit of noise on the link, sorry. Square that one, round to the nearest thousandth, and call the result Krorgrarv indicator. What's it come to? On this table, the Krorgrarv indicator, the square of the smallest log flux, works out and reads 0.367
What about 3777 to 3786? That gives 0.453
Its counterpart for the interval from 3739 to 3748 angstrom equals 0.824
